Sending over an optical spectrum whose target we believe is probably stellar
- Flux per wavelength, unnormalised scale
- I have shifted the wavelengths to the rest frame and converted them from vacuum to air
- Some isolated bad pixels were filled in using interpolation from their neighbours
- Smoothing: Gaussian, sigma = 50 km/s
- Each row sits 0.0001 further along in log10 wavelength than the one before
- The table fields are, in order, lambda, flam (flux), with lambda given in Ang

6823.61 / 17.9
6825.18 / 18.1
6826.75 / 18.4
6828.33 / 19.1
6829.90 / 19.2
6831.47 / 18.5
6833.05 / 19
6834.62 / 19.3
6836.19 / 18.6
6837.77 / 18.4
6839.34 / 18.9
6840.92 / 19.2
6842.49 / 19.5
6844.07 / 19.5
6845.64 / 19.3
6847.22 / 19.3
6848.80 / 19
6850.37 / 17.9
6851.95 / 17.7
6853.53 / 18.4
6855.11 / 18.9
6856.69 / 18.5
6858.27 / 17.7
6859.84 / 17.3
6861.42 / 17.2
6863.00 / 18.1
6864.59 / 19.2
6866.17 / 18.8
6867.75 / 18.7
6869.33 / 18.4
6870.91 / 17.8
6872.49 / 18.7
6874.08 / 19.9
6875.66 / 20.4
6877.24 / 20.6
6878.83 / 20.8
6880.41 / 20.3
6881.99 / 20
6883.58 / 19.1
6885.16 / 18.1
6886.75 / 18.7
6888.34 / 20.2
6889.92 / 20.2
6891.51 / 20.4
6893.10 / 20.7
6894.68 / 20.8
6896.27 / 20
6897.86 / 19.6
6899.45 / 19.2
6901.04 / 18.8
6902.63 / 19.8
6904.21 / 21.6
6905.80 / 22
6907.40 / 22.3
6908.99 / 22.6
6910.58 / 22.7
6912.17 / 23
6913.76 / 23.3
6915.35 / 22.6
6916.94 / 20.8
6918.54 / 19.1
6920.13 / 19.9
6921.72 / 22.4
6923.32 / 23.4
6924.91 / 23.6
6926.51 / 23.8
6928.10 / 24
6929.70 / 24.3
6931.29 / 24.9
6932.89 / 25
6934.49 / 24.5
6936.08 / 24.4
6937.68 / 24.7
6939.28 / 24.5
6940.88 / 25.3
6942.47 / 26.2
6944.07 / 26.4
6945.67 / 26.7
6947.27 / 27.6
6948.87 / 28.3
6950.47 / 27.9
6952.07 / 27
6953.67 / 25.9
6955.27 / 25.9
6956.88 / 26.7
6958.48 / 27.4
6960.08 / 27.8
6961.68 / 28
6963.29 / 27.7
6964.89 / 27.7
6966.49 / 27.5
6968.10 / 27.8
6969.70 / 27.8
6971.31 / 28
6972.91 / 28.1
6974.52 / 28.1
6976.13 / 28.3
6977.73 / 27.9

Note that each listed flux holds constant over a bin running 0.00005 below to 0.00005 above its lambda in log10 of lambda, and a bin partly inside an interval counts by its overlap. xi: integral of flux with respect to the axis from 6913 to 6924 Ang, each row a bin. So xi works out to 238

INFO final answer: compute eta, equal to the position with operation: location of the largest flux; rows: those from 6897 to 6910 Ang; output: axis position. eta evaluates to 6908.99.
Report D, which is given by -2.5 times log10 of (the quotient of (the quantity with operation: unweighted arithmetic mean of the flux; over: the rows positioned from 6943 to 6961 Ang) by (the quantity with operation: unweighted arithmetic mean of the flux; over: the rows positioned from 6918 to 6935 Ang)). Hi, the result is -0.2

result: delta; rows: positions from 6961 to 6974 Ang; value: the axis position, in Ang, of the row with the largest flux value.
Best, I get 6972.91 Ang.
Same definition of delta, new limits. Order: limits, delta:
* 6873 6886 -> 6878.83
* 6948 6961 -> 6948.87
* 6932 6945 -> 6944.07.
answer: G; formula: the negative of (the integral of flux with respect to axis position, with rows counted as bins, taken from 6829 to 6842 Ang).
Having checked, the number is -246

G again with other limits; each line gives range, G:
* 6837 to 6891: -1024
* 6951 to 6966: -407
